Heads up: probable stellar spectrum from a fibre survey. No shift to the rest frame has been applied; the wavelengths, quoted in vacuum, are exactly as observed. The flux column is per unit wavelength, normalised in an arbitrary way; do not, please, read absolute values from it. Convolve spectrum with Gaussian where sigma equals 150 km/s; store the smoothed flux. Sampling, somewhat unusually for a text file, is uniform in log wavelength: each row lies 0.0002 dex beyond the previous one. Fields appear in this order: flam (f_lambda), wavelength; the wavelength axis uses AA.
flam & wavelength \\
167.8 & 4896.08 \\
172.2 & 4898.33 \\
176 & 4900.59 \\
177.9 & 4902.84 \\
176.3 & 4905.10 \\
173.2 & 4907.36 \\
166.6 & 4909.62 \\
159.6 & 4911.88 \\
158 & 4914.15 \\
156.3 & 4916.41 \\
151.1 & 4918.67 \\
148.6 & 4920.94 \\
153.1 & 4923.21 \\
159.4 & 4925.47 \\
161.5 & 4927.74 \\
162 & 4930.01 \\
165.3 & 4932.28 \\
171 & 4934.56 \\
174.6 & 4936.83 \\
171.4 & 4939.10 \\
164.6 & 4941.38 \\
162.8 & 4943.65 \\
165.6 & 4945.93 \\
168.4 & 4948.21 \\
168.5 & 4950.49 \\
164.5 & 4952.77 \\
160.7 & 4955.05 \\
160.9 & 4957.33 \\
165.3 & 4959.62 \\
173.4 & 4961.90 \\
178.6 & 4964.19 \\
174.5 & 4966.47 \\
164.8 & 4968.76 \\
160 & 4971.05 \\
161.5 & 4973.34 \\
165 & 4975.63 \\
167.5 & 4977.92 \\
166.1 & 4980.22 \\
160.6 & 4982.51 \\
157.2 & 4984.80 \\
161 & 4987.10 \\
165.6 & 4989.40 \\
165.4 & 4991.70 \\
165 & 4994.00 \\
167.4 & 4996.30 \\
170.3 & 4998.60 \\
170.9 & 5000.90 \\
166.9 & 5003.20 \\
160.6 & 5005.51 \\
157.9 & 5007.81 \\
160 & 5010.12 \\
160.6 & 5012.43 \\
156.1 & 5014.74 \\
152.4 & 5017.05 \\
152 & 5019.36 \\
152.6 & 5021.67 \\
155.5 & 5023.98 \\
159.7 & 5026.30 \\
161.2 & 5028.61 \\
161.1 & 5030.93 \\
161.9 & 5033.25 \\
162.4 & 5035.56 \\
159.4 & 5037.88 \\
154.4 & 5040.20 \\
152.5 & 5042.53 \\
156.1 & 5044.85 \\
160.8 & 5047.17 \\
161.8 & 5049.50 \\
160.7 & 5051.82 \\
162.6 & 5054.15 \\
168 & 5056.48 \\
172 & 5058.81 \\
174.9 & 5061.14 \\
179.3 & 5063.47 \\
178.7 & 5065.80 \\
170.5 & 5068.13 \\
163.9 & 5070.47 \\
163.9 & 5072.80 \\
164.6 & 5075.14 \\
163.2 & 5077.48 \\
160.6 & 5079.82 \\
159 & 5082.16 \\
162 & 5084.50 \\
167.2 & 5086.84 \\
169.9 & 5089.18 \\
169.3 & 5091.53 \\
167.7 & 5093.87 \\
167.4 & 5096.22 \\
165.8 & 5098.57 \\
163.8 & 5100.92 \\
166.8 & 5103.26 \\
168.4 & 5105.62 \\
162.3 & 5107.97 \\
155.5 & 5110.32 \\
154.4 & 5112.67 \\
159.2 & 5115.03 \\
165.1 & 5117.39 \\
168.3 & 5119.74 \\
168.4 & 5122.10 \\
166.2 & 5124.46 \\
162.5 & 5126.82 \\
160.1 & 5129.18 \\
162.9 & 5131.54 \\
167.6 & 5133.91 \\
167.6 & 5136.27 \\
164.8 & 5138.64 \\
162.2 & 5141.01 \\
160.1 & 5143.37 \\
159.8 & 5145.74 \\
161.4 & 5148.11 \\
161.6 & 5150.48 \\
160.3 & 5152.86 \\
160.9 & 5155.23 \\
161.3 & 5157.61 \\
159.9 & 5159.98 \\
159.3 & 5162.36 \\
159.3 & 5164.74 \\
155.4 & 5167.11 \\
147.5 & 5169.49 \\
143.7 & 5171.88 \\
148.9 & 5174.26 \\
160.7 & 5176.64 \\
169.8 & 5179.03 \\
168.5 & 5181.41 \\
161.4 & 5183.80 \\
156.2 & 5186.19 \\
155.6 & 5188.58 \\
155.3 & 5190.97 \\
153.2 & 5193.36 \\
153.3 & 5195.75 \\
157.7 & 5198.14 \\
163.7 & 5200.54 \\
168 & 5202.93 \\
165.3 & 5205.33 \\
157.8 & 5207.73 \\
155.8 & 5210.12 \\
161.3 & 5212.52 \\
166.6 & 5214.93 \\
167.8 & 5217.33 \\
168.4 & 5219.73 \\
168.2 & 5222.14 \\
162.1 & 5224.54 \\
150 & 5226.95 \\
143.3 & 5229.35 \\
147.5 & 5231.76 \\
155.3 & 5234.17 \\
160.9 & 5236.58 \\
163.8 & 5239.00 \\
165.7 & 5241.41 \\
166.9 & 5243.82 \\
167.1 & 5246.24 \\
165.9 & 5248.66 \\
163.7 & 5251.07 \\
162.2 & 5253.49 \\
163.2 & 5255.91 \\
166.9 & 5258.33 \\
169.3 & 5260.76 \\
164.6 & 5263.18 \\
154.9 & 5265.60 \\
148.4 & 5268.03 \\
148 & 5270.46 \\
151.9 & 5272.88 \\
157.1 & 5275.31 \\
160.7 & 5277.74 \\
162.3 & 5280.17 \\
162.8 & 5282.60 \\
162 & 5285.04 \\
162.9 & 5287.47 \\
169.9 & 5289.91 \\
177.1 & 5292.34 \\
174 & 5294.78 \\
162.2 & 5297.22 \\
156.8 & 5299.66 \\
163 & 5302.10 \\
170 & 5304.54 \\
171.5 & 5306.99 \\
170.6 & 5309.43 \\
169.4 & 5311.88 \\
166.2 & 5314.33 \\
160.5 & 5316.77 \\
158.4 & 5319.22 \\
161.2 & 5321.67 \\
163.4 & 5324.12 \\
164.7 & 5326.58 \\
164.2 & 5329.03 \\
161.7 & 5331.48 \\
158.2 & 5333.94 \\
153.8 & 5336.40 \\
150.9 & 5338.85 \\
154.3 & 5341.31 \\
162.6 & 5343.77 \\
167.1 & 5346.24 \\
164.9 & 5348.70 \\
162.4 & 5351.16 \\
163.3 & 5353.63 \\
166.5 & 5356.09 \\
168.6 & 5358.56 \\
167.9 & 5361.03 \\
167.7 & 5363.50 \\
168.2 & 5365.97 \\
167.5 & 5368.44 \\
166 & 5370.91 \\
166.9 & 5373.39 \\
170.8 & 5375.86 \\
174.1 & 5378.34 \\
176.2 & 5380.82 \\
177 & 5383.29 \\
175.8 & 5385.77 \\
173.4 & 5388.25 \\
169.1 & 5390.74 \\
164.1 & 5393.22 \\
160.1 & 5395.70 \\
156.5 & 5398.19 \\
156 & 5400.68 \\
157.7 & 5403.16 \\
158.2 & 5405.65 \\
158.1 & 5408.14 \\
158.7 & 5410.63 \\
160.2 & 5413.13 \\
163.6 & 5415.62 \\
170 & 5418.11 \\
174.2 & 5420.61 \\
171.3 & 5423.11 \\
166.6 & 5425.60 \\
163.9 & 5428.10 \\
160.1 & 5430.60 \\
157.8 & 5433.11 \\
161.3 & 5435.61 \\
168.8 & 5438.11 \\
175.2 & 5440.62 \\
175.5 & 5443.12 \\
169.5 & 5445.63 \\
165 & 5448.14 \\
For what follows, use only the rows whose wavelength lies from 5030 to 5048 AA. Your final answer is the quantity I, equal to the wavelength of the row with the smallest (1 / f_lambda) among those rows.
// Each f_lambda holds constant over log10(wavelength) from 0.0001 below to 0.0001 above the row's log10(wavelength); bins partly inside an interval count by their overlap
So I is 5035.56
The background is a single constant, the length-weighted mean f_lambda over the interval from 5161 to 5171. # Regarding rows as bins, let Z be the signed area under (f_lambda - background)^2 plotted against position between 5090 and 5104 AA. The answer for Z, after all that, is 2016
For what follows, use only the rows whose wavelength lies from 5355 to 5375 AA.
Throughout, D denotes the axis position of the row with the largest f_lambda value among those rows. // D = 5358.56 AA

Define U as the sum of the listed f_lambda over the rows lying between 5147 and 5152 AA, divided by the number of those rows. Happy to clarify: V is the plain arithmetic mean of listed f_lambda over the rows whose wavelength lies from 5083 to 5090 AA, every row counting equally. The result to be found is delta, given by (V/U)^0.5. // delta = 1.01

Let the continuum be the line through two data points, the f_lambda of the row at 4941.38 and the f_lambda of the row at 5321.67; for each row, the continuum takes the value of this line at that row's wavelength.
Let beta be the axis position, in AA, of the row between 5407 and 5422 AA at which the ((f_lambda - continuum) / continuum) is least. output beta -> 5408.14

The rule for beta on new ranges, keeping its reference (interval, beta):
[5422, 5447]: 5433.11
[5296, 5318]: 5299.66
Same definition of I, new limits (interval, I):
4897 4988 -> 4964.19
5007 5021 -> 5012.43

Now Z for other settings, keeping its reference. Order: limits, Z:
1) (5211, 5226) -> 1788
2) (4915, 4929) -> 288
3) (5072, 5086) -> 802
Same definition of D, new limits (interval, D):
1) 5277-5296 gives 5292.34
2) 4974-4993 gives 4977.92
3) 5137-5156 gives 5138.64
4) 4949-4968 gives 4964.19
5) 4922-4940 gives 4936.83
